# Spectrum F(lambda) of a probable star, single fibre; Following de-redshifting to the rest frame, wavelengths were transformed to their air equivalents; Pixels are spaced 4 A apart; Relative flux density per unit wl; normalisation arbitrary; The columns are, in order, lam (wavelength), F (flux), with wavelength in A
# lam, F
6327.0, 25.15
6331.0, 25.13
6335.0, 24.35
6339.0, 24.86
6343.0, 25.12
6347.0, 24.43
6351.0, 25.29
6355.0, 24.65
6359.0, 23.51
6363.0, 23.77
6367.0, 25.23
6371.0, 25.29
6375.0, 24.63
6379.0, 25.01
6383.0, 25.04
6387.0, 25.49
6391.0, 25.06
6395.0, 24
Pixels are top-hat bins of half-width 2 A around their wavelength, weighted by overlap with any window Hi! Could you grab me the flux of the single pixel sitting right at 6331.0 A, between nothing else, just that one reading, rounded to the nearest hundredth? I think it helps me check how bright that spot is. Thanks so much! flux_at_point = 25.13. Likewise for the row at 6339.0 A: 24.86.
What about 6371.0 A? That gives 25.29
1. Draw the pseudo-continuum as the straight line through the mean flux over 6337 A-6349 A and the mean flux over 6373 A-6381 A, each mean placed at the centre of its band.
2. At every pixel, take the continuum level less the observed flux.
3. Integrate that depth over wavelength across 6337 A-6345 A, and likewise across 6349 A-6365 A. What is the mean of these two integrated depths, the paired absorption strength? 3.3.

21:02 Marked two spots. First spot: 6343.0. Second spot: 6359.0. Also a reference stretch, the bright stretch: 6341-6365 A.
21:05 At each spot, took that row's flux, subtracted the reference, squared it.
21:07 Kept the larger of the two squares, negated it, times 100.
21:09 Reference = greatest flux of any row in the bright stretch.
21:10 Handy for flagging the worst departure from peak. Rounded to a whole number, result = -317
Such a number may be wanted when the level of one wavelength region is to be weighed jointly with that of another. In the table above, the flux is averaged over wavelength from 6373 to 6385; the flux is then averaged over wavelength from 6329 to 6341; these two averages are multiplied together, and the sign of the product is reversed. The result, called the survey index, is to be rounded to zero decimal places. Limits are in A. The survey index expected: -617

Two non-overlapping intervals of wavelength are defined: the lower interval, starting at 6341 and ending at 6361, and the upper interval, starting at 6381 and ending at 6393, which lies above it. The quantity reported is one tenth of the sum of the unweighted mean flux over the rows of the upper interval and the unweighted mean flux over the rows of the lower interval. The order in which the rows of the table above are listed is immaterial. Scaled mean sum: 4.98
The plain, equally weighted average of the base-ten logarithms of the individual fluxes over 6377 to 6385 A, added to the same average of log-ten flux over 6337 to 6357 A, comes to 2.794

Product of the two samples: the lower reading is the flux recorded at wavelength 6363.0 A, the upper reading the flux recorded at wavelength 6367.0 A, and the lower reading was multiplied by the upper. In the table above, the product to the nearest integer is 600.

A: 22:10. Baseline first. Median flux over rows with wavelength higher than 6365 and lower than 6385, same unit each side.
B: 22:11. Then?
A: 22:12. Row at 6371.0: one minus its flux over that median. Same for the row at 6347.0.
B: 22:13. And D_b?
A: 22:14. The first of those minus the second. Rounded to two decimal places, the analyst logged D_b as -0.03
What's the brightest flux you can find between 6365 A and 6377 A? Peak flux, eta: 25.29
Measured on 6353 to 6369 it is 25.23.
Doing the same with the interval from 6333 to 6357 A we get 25.29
